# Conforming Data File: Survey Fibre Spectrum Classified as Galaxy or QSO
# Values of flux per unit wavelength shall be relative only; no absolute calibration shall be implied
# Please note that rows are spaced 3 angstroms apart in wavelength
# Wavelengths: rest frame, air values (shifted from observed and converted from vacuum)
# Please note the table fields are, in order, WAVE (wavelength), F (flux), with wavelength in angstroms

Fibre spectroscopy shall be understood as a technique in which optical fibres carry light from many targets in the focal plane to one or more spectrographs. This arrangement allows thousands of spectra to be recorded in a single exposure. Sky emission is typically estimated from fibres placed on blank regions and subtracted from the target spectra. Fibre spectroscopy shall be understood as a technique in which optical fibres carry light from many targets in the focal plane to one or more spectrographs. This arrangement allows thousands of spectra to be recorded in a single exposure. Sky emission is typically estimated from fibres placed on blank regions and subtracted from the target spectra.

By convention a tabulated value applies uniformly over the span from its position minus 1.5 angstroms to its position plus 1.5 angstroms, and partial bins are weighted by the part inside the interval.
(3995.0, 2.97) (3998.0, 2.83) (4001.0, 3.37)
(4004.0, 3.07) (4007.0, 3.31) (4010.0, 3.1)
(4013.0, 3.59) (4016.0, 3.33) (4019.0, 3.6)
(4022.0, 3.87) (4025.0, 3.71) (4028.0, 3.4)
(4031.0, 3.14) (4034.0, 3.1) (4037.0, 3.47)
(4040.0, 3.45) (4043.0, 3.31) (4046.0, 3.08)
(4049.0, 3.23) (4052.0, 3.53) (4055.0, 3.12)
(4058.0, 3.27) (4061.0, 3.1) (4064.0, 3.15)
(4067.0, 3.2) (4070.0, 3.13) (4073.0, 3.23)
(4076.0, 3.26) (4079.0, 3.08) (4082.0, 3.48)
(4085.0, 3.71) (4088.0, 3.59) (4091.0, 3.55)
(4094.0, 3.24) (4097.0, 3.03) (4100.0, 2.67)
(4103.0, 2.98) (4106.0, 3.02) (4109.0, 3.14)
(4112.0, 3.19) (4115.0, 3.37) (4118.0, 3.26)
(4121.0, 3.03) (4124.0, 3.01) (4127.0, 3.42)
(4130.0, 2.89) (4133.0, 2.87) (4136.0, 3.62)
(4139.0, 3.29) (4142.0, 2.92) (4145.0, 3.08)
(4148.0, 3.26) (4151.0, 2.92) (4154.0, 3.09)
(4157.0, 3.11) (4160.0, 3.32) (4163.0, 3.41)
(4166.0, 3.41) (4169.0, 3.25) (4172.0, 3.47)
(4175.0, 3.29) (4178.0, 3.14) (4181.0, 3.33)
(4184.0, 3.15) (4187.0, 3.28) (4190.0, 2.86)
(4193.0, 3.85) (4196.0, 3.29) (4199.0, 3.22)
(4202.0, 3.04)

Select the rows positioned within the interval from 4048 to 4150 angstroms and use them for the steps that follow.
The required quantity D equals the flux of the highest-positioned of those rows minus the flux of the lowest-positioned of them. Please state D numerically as 0.03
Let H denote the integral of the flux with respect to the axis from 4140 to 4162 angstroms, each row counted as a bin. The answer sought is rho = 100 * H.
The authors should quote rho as 6845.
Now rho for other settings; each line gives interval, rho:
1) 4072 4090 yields 6121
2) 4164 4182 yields 5971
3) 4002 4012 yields 3192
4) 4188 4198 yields 3325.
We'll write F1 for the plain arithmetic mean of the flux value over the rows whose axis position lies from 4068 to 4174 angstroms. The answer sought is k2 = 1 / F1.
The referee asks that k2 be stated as 0.312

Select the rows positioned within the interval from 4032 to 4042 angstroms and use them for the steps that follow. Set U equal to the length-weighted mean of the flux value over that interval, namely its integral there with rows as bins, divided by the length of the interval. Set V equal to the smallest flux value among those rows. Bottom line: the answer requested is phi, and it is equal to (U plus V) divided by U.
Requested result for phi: 1.93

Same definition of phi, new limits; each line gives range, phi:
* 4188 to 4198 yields 1.86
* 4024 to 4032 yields 1.92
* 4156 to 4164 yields 1.95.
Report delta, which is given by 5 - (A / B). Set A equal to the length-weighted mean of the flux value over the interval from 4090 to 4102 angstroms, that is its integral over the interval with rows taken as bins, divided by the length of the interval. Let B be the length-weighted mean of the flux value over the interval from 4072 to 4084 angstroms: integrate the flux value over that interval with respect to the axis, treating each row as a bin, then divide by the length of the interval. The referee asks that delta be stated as 4.06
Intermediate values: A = 3.10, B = 3.28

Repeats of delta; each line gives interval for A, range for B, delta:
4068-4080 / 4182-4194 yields 4.03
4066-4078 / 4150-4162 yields 3.98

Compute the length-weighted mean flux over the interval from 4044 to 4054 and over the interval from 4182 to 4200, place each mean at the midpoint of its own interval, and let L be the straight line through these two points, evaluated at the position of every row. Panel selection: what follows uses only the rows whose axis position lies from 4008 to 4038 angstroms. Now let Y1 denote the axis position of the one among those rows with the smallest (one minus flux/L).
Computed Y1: 4022.0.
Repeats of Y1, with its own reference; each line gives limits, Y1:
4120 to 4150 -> 4136.0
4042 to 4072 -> 4052.0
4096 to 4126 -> 4115.0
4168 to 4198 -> 4193.0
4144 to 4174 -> 4172.0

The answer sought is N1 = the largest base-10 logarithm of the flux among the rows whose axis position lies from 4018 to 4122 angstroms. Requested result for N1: 0.588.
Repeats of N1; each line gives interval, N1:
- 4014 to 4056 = 0.588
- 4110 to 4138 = 0.559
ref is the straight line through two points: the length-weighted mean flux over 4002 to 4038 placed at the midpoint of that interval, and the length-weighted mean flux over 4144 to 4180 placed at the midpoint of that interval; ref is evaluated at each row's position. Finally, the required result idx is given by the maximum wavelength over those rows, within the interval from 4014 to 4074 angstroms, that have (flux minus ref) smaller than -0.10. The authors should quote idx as 4073.0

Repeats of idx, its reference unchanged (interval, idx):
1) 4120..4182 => 4157.0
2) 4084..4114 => 4109.0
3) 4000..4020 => 4010.0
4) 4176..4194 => 4190.0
